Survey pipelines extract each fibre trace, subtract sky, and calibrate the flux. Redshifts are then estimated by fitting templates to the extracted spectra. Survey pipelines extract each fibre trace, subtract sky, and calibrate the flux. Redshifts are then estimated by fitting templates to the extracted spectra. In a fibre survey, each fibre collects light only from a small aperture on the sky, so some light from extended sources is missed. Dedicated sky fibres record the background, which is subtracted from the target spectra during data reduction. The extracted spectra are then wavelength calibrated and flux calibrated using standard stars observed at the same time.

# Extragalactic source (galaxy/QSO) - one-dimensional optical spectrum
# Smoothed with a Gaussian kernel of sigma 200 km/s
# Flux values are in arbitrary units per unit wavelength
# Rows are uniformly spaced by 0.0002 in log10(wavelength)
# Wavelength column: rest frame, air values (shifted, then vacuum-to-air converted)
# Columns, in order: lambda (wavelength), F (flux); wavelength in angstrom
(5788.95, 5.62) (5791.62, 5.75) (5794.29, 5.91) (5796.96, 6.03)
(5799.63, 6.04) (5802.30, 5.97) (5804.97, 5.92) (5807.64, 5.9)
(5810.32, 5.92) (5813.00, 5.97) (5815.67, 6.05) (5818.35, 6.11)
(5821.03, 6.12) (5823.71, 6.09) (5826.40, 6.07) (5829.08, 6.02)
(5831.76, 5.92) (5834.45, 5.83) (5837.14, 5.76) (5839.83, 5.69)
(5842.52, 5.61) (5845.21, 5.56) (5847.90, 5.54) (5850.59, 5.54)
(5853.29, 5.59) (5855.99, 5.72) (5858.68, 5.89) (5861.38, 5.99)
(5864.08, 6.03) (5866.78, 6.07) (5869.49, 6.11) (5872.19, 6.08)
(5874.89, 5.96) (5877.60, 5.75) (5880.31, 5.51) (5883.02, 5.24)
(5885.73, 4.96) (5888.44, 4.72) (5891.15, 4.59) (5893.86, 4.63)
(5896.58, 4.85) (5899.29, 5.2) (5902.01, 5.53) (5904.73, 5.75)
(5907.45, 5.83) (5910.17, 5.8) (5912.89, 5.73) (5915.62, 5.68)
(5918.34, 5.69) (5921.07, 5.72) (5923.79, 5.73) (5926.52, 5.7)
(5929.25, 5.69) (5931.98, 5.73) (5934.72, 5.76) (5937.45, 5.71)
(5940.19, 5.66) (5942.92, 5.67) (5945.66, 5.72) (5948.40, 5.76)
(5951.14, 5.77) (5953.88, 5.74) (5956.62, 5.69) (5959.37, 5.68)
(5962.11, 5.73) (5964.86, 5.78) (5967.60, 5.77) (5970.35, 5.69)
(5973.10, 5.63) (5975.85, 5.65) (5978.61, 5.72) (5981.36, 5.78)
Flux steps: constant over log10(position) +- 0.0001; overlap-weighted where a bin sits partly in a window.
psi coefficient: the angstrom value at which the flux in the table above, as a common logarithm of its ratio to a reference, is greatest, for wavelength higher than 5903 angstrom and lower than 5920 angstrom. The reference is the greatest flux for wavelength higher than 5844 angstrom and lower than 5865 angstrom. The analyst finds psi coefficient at 5907.45 angstrom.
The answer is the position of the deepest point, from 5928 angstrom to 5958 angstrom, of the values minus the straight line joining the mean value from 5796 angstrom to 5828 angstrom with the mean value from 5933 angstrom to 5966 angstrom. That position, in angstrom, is 5940.19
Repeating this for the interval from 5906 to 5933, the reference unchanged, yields 5915.62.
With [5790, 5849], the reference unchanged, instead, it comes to 5847.90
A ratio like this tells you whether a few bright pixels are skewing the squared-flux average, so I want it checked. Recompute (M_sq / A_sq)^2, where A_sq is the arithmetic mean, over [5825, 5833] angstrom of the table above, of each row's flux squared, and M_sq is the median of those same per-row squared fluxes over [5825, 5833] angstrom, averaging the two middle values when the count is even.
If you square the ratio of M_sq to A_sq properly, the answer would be 1.01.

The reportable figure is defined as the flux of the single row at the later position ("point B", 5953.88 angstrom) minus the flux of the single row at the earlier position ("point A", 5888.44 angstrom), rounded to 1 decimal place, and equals 1.0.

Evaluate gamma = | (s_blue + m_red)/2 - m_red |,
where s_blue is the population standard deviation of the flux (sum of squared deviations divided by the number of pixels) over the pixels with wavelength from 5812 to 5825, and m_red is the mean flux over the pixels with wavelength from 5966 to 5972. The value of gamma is 2.84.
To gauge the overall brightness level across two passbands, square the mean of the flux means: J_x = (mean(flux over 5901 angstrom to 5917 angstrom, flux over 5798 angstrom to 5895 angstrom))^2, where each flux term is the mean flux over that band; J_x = 32.8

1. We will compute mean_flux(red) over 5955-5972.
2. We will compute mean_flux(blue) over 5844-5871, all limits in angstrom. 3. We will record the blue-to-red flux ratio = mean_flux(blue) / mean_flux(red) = 1.01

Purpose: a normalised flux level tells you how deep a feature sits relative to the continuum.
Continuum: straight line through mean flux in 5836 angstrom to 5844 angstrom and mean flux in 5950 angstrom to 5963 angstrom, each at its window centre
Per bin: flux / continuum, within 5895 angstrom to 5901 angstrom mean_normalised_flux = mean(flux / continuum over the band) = 0.88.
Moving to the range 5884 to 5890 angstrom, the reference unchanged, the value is 0.85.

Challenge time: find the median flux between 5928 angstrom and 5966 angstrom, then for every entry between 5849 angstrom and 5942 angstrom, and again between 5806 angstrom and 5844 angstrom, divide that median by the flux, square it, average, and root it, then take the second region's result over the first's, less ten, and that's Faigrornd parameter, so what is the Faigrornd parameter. -9.06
